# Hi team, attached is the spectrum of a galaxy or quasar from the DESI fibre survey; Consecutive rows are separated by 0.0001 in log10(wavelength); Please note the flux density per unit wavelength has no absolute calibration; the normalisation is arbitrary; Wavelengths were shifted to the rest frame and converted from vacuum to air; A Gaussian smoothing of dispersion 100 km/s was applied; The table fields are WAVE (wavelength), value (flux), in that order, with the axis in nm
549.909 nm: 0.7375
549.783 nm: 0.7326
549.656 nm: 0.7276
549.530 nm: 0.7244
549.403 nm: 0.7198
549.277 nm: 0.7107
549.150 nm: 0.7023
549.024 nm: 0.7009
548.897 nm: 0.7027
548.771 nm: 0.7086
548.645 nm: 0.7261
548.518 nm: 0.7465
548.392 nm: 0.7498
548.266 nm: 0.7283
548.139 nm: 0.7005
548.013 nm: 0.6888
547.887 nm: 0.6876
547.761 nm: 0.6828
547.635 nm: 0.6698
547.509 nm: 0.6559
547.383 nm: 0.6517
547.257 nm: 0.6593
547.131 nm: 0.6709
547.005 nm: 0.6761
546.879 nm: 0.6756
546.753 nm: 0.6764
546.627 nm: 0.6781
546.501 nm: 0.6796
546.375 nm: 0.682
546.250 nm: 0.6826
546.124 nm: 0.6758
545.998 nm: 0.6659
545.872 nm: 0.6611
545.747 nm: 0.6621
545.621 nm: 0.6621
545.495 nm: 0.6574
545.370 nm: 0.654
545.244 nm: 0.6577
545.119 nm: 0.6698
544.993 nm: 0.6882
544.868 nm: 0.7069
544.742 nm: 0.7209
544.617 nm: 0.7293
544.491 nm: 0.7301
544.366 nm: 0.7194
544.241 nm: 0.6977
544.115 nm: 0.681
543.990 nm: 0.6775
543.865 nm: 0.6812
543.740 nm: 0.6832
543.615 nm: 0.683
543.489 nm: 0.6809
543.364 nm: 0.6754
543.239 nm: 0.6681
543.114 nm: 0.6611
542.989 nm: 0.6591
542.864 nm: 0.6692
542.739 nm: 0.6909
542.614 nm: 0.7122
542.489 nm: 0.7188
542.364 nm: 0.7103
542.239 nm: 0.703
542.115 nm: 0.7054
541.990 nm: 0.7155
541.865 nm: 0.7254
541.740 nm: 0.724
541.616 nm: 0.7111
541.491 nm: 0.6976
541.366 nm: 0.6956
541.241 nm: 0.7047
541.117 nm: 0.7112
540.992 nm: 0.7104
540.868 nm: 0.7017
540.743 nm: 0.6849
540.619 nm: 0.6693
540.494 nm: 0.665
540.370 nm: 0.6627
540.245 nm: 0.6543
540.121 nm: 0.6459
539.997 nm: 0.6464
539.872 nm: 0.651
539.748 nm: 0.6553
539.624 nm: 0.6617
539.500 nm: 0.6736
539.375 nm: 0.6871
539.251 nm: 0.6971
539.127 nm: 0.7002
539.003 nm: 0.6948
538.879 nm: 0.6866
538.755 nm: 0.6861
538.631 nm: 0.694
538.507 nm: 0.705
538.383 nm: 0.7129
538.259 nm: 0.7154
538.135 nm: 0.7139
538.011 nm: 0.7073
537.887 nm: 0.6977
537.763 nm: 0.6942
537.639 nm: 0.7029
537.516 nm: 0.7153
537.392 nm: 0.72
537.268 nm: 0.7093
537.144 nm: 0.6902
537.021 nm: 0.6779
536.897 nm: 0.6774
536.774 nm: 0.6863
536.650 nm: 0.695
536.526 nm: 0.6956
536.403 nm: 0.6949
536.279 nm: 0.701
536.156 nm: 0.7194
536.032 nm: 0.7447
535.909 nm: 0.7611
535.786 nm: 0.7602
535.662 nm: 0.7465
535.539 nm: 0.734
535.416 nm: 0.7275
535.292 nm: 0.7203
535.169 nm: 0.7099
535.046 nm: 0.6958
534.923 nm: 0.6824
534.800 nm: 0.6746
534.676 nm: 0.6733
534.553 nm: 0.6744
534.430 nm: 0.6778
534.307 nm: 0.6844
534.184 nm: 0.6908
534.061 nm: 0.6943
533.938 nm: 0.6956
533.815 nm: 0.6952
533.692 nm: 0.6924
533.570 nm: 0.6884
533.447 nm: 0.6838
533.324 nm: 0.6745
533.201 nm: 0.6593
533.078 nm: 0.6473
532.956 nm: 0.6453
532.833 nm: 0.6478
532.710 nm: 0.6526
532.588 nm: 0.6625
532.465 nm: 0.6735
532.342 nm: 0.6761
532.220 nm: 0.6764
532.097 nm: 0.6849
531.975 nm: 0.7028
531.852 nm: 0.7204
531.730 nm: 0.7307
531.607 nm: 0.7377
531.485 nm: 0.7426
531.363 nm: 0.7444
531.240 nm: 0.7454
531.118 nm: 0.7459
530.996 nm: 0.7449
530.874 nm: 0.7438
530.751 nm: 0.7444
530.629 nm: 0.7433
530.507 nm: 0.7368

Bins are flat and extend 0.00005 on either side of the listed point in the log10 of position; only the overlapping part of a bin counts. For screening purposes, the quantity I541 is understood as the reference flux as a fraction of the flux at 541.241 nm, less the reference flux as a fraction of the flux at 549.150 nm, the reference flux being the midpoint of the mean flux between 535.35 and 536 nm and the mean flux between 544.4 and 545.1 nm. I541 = 0.00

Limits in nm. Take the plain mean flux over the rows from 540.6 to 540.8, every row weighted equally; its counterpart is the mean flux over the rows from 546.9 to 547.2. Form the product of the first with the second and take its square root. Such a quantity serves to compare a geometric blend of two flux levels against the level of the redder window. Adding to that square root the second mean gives 1.35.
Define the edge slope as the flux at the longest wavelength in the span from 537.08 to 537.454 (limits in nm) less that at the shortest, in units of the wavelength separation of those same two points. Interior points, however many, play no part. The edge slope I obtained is 0.12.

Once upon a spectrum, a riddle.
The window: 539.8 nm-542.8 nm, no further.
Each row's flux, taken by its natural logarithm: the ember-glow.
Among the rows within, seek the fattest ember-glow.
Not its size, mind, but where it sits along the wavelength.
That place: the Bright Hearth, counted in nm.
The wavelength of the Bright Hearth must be 541.865 nm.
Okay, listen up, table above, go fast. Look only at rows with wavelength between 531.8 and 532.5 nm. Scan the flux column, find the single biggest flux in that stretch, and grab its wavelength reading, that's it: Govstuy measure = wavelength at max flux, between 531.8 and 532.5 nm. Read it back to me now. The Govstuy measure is 531.852 nm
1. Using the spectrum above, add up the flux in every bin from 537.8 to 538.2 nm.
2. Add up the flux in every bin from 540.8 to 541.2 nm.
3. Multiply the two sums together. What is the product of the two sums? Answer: 4.50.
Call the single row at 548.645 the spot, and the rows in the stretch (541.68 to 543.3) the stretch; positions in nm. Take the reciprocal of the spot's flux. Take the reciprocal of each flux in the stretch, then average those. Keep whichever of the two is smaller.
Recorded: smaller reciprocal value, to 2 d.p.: 1.38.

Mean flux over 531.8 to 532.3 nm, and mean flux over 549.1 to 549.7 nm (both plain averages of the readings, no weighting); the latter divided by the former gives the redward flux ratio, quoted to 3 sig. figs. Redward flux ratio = 1.03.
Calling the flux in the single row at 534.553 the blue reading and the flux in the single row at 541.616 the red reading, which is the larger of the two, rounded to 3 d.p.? 0.711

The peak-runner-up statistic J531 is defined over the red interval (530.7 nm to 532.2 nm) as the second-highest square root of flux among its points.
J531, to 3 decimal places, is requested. 0.863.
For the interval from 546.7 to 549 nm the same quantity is 0.864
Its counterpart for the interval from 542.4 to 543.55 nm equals 0.844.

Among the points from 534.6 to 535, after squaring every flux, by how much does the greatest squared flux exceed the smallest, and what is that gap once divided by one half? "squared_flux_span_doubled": 0.025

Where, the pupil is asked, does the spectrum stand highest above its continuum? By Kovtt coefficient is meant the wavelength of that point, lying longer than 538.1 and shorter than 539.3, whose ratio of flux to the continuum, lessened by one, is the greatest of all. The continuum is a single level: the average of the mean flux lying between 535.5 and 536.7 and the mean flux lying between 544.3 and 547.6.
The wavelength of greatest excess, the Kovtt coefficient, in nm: 538.259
